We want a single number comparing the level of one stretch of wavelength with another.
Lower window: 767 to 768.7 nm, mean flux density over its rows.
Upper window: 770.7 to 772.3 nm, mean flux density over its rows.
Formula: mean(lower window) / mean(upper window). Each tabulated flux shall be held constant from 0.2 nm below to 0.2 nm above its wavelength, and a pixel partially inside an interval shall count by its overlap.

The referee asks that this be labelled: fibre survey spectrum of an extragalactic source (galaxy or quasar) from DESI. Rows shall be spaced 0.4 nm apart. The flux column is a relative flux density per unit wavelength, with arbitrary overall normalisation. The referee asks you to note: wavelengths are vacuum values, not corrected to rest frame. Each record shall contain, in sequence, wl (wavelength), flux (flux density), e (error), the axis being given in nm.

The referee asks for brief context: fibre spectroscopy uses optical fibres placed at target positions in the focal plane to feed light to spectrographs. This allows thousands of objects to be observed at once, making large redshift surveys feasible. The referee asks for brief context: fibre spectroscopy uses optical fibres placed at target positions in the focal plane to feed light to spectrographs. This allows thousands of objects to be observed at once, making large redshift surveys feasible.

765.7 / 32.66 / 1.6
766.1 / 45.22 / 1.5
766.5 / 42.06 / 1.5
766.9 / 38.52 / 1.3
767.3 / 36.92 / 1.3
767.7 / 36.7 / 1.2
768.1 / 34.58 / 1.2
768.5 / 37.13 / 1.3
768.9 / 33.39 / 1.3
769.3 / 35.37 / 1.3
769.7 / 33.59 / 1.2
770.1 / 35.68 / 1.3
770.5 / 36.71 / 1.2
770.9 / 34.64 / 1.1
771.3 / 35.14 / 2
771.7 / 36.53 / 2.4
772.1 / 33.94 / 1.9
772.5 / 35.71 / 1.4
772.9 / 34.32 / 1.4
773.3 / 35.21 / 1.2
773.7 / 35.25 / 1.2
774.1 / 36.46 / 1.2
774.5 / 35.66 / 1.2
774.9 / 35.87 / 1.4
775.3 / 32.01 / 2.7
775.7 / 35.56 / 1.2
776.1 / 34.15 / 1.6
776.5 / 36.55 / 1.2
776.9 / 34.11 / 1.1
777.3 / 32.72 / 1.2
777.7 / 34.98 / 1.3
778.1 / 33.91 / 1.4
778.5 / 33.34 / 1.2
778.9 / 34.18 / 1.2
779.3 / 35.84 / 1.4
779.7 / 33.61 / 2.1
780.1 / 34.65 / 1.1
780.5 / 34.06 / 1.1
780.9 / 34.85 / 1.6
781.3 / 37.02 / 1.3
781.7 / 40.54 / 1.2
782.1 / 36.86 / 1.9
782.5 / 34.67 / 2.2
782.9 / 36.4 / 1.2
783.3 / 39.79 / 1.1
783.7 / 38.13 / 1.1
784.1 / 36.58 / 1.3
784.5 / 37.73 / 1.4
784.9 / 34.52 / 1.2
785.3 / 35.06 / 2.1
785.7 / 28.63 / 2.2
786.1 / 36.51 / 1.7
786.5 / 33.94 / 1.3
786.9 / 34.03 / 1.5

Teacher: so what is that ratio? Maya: 1.04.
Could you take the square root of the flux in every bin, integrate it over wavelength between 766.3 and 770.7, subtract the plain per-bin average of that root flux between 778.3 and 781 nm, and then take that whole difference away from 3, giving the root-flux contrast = -18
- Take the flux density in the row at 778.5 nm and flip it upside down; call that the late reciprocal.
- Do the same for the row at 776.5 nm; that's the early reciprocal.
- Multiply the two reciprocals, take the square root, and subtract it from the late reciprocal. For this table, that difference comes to 0.0013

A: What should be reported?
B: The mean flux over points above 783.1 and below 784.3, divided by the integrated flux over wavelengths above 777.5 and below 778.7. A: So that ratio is 0.93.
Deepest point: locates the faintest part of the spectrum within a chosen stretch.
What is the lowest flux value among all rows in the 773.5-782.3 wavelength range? 32.01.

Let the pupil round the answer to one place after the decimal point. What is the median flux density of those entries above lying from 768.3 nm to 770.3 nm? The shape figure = 35.4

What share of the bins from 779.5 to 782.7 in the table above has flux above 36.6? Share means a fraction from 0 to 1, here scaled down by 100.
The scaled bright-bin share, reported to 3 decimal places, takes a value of 0.004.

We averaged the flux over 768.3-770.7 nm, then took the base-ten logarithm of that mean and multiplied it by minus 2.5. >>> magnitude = -3.87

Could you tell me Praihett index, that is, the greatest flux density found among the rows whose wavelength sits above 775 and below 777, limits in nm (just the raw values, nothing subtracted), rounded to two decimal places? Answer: 36.55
